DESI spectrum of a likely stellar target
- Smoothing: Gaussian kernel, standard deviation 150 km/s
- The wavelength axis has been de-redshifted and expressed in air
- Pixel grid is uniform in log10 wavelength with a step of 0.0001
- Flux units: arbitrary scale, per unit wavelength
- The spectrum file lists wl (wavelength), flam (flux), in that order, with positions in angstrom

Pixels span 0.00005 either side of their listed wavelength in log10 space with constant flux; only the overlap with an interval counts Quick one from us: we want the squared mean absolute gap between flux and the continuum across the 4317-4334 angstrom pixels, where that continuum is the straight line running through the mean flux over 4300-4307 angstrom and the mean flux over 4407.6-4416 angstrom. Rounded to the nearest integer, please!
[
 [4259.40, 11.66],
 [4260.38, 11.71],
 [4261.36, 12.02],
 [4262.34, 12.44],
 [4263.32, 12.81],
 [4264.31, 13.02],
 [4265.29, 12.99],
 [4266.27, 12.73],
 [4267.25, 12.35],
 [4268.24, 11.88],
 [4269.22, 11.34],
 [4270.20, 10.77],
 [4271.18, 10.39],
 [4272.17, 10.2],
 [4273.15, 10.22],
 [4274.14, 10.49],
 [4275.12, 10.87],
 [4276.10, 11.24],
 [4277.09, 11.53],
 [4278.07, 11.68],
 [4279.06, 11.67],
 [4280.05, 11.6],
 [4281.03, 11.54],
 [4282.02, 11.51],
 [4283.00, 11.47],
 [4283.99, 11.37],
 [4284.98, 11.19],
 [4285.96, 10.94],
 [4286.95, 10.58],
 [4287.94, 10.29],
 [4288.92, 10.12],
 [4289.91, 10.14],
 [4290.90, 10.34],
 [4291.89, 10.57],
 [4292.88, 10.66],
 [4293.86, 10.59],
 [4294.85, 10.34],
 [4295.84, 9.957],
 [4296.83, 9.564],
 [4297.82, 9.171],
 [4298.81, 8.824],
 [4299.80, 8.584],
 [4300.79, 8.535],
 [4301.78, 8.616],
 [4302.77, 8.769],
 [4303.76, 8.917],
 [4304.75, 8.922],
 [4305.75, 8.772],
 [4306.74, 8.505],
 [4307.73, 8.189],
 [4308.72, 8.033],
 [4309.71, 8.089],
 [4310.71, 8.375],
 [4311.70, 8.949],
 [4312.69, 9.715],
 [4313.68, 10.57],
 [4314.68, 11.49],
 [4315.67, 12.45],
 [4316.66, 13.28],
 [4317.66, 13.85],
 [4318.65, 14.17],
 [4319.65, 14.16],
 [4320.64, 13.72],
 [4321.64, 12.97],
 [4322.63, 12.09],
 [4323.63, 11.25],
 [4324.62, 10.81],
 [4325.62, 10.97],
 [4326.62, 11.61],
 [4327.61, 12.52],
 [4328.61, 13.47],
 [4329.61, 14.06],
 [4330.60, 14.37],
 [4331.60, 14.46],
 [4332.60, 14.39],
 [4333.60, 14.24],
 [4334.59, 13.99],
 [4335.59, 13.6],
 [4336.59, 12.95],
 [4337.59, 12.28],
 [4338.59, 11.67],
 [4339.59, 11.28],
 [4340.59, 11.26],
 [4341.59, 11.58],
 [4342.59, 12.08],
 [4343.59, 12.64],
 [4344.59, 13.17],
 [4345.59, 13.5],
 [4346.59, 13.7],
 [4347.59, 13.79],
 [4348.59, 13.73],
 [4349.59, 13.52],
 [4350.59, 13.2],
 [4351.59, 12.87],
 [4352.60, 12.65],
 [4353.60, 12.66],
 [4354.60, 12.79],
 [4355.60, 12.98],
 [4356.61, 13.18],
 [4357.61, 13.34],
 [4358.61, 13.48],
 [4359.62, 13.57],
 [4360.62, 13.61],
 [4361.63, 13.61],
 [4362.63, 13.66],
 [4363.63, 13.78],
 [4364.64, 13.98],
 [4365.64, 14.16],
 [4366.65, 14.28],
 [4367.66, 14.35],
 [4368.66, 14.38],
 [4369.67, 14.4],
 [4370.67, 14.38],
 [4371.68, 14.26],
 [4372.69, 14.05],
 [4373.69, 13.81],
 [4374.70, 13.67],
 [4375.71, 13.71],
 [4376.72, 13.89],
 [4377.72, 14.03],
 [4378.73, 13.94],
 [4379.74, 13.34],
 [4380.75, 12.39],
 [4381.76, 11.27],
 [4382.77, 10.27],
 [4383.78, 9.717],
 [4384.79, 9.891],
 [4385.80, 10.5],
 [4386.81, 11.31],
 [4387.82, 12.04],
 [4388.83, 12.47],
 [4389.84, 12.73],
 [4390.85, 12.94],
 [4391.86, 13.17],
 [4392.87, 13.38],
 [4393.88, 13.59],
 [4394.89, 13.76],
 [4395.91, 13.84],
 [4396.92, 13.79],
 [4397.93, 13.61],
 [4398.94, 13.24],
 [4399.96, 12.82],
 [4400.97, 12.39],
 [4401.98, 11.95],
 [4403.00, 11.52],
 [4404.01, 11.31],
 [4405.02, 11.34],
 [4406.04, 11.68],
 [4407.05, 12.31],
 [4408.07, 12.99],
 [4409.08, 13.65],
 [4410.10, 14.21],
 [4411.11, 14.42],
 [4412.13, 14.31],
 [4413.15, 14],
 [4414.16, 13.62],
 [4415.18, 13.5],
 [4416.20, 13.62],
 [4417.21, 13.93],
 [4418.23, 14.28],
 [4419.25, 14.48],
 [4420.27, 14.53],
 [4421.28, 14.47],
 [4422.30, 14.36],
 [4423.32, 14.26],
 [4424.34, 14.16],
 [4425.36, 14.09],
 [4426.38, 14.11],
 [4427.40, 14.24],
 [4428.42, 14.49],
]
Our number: 11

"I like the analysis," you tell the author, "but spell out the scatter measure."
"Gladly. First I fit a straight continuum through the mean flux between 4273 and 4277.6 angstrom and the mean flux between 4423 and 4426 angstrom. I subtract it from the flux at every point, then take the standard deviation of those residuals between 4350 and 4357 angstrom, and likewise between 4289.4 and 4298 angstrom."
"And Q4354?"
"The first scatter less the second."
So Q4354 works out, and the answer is -0.3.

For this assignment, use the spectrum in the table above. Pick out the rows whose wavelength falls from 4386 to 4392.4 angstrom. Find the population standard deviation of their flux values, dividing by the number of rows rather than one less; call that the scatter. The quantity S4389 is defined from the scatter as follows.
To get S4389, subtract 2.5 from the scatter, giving -1.88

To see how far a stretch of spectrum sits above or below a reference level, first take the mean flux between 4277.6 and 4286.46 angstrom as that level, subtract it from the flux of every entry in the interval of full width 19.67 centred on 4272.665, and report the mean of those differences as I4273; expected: 0.1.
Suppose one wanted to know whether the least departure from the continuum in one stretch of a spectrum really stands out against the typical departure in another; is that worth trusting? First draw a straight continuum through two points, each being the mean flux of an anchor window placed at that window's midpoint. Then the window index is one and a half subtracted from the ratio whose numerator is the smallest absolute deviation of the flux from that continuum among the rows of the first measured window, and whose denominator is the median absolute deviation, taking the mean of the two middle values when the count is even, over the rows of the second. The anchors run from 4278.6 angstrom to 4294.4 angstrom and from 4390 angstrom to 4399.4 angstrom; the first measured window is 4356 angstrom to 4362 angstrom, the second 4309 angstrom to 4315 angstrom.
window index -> -1.22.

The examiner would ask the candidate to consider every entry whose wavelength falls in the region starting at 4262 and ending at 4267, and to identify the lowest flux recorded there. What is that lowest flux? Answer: 12.44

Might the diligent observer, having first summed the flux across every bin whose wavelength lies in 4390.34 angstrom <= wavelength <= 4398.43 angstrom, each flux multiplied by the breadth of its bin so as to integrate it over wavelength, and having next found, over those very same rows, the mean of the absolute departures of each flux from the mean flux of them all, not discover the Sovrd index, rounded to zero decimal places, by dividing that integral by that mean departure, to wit 421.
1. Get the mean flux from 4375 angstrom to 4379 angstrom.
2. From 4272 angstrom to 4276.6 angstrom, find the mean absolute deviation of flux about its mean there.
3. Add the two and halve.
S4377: 7.1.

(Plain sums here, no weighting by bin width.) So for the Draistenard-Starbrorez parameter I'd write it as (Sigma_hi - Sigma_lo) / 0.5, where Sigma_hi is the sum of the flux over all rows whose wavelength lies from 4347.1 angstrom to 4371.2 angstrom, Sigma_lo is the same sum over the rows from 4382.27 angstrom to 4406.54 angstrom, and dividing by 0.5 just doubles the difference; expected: 66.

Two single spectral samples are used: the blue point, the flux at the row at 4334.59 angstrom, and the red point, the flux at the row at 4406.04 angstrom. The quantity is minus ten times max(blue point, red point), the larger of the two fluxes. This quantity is -140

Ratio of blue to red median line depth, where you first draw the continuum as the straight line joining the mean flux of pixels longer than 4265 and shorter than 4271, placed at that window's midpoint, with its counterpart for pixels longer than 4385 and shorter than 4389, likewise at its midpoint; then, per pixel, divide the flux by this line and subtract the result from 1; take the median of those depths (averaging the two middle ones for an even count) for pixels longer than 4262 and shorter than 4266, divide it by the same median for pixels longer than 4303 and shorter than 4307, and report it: -0.3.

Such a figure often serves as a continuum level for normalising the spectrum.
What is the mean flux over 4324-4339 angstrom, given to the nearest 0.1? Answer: 13.0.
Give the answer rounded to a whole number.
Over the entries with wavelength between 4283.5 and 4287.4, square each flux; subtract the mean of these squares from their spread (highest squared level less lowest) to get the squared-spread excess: -104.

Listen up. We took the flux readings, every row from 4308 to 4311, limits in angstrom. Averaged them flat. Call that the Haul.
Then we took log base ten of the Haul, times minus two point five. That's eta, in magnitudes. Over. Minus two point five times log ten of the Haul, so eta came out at -2.3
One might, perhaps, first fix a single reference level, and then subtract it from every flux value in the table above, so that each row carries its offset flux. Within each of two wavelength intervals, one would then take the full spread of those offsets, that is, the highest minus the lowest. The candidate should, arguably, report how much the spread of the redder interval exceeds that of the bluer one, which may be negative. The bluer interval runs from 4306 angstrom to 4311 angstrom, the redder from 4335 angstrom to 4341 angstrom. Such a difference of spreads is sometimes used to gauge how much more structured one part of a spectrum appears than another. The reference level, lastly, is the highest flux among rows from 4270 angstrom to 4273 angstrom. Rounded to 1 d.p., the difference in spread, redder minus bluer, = 1.9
